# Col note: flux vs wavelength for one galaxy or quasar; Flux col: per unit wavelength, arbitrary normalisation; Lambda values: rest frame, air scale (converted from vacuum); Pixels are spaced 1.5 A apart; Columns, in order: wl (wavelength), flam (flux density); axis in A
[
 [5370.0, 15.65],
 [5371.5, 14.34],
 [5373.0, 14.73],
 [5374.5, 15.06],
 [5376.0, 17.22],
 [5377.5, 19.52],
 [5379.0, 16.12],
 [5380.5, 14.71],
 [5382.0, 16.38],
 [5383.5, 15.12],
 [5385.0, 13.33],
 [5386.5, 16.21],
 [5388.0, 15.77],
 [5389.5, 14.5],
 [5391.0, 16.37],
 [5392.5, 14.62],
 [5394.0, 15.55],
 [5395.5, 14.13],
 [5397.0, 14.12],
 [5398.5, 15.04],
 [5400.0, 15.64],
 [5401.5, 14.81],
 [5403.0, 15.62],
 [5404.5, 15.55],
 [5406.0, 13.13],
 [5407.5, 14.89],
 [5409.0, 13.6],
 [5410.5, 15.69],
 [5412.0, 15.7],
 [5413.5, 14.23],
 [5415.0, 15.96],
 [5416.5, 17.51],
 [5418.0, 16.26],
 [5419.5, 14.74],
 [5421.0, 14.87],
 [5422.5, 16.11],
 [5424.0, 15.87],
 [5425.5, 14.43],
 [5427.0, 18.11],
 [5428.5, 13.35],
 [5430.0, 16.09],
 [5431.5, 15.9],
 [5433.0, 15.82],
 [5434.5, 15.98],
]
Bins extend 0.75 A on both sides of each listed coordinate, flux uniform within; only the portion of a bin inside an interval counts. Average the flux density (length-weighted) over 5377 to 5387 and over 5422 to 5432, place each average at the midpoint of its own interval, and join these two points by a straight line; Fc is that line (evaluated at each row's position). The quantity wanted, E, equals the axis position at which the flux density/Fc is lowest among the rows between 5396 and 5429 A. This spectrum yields 5406.0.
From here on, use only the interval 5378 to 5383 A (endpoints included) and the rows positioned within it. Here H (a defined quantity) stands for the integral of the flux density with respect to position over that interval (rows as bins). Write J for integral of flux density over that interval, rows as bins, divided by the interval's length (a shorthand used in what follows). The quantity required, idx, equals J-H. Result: -64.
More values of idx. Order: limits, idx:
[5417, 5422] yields -62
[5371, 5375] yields -44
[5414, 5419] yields -65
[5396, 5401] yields -60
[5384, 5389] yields -60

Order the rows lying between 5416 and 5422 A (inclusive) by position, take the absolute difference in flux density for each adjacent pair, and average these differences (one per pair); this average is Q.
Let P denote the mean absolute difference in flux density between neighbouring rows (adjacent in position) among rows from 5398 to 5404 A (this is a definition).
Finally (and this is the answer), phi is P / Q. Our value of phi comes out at 0.8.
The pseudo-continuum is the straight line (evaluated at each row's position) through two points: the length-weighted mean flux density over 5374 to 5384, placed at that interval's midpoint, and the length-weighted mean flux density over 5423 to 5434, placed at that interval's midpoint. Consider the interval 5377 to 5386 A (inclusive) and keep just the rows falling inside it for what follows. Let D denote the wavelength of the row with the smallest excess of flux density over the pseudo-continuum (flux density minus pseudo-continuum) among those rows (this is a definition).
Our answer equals 5385.0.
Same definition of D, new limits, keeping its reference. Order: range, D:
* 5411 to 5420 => 5413.5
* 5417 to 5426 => 5425.5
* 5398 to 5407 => 5406.0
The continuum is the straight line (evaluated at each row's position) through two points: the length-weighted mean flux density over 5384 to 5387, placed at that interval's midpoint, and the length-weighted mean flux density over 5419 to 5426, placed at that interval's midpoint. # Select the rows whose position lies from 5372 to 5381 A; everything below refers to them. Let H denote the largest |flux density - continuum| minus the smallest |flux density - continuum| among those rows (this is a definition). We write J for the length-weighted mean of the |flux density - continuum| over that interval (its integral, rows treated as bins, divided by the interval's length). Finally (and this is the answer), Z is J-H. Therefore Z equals -3.2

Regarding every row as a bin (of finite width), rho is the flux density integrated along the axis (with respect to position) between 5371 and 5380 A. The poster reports 146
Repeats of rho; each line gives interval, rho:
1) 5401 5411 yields 147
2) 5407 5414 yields 104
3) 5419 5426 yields 107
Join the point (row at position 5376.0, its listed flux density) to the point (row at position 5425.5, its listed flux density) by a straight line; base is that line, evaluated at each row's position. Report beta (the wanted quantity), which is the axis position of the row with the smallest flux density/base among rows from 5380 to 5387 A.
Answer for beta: 5385.0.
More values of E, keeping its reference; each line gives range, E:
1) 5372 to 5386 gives 5385.0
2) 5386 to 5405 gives 5397.0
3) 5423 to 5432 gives 5428.5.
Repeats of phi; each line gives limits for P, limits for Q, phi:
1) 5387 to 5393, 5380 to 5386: 1.0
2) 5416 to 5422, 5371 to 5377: 1.0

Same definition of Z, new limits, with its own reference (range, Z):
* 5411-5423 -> -1.1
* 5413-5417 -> -0.2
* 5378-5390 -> -0.5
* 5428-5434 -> -0.7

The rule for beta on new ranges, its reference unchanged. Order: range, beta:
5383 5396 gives 5385.0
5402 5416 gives 5406.0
